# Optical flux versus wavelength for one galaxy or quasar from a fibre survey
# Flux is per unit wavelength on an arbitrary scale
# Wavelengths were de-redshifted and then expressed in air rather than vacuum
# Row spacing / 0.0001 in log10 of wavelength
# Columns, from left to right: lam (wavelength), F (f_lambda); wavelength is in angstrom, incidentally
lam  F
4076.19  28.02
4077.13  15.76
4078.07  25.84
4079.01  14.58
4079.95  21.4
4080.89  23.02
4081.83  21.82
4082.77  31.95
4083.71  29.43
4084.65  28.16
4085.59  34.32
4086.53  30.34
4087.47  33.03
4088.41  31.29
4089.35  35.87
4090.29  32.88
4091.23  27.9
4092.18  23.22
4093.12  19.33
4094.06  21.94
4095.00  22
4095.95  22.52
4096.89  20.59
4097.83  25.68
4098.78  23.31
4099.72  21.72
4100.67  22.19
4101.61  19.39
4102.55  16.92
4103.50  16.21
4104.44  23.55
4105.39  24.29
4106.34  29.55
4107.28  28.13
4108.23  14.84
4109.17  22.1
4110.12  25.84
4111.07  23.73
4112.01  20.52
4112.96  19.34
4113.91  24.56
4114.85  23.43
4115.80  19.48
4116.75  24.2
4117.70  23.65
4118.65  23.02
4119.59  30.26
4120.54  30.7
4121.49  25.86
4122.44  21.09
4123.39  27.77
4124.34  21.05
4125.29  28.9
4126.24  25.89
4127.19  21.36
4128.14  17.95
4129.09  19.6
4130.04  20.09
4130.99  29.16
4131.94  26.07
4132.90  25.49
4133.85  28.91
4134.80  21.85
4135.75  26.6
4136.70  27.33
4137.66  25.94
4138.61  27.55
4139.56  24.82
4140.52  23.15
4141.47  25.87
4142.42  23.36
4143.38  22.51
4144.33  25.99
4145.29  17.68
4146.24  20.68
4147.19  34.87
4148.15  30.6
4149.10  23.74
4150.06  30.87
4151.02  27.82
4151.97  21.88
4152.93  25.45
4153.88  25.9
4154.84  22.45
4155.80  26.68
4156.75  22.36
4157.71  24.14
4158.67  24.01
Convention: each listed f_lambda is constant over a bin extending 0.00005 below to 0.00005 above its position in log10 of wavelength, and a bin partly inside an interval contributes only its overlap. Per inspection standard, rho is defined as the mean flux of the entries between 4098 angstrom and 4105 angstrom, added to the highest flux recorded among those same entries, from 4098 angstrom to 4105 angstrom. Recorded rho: 44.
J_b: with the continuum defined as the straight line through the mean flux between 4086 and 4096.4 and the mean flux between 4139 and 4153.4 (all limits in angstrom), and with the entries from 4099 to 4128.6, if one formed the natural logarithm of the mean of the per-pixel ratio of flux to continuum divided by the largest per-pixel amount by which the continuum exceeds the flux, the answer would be -2.6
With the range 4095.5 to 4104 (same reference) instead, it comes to -2.6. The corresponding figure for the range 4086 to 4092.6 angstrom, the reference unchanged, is -1.3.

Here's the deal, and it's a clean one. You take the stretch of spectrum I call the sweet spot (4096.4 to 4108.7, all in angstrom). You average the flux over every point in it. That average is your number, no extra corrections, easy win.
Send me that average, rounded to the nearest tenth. 22.0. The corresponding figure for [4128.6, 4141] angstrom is 25.1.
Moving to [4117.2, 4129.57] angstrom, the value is 24.4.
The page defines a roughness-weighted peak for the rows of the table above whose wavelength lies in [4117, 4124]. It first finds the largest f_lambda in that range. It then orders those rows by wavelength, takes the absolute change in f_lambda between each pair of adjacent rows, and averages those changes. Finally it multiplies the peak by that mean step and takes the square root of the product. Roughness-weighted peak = 11.2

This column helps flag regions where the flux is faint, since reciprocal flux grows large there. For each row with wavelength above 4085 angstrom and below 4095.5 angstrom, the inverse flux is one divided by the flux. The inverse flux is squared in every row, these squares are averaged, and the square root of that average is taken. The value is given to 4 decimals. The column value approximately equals 0.0376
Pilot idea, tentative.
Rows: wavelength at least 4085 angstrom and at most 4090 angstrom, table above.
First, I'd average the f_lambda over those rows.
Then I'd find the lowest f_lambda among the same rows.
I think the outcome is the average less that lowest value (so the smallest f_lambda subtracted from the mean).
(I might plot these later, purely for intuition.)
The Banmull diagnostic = 2.6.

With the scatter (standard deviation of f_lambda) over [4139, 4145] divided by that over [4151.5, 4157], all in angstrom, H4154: 0.70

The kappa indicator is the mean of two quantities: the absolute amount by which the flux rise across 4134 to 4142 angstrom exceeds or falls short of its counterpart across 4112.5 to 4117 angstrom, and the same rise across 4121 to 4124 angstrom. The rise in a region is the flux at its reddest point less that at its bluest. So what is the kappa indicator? 1.4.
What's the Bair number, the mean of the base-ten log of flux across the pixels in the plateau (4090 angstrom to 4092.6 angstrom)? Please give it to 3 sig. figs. 1.44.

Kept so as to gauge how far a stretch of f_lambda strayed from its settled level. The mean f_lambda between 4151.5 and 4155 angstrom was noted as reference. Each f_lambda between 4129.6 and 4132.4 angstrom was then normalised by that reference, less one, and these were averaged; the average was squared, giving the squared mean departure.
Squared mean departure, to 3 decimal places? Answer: 0.002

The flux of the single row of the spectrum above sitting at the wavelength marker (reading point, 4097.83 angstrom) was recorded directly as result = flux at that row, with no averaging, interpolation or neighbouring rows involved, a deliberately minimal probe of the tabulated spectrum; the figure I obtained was 25.68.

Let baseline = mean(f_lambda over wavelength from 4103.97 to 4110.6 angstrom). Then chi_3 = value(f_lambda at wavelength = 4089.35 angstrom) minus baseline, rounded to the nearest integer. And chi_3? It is 12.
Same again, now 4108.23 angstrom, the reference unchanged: -9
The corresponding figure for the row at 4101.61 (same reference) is -5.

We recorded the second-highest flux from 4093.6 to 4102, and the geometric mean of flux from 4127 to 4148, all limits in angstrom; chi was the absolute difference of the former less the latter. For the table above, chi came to 1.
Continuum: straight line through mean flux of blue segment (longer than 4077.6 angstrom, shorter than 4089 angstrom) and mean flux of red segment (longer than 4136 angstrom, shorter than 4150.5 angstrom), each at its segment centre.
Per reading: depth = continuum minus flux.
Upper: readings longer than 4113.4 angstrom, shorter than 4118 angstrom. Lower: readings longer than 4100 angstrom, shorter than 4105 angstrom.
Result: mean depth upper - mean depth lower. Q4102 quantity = -4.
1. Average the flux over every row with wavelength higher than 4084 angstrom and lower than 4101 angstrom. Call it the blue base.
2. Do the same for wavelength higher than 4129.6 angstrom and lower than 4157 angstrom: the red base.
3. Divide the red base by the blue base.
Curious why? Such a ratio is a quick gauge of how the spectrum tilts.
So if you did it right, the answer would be 0.96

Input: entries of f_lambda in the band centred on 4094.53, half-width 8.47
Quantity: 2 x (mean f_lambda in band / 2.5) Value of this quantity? 20.0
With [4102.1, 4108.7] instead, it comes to 17.5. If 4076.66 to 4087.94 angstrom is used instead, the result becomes 20.6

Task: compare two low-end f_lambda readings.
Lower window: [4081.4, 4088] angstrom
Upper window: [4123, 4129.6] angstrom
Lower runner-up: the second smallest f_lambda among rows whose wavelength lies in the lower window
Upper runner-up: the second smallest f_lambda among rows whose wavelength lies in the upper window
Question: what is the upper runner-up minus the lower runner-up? -8.6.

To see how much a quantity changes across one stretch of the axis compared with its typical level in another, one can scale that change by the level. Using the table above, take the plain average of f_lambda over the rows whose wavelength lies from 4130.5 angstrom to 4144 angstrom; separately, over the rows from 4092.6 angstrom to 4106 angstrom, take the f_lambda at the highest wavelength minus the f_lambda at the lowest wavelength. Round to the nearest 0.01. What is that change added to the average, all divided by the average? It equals 1.19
